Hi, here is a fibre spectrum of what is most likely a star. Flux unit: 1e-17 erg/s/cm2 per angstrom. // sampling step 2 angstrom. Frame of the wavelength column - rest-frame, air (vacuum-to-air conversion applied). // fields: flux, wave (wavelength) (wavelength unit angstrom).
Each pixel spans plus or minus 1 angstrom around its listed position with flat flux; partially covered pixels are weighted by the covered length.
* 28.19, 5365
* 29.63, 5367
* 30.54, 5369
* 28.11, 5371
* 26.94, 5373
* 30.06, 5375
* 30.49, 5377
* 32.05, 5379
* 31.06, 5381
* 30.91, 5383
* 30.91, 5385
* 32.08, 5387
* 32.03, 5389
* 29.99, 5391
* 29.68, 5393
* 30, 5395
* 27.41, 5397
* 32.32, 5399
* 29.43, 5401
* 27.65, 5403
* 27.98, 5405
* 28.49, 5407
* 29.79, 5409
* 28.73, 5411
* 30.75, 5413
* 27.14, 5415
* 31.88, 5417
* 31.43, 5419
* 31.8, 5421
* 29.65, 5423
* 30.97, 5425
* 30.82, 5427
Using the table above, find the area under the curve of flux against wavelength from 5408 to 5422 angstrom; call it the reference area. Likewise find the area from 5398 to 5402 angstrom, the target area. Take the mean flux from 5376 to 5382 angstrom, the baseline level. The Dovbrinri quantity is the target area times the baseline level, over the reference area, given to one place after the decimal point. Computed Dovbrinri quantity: 9.1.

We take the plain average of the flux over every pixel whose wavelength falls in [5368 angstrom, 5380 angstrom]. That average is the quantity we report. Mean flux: 29.7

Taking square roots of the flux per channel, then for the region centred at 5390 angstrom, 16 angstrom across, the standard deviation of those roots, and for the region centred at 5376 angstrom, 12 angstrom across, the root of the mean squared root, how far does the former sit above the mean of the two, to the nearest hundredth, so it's -2.66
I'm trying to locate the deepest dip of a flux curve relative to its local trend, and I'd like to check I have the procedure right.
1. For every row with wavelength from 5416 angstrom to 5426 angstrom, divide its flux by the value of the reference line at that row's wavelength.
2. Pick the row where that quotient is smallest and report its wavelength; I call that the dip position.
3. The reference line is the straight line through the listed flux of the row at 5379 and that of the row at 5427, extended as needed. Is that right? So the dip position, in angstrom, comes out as 5423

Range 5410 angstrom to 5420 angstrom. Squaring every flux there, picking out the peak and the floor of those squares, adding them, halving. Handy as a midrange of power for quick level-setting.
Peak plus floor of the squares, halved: 876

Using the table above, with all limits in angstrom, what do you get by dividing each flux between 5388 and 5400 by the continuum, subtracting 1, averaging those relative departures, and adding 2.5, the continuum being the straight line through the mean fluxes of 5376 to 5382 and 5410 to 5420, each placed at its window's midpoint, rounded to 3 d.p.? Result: 2.485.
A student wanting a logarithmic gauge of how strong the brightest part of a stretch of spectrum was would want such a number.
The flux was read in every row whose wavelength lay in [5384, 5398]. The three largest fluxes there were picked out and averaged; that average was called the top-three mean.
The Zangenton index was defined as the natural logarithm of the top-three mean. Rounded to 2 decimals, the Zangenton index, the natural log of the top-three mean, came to 3.46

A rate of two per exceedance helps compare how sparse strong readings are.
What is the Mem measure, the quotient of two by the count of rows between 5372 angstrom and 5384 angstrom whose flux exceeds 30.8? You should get 0.67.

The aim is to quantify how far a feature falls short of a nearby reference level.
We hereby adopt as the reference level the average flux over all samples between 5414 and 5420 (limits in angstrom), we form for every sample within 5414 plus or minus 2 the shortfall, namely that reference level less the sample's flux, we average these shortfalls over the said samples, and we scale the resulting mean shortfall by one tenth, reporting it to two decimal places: 0.12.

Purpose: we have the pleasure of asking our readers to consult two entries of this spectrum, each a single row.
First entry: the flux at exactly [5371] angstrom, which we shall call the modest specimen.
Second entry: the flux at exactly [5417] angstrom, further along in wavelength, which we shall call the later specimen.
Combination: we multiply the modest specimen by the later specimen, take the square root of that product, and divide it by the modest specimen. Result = 1.06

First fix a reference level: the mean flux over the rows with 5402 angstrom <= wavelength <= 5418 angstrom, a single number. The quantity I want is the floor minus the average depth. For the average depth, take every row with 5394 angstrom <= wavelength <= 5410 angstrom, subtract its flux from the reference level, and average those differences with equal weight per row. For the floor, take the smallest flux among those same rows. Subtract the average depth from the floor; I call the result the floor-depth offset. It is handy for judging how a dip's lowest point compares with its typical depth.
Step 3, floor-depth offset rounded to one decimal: 27.5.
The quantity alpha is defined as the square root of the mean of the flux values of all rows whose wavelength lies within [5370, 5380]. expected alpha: 5.43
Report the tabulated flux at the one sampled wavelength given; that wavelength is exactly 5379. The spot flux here 32.05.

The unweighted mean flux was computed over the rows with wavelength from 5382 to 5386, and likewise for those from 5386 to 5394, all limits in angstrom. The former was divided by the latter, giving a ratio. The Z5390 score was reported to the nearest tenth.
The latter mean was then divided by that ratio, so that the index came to 31.0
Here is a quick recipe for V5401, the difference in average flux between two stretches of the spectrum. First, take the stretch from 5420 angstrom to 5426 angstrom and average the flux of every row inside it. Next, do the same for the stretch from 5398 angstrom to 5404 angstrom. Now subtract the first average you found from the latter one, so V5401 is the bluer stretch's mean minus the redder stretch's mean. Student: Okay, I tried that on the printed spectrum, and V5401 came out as -1.0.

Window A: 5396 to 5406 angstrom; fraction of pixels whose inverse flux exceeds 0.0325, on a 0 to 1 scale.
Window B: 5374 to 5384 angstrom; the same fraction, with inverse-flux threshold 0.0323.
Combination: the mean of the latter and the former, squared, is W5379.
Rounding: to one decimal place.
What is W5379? 0.5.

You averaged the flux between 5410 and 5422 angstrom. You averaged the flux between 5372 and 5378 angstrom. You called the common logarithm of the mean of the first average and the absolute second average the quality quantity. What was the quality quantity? 1.47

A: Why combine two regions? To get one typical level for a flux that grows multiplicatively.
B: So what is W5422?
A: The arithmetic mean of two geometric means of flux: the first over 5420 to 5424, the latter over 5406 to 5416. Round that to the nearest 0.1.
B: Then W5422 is 29.8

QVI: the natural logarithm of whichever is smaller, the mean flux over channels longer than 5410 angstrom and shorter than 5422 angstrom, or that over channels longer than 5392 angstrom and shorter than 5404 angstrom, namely 3.38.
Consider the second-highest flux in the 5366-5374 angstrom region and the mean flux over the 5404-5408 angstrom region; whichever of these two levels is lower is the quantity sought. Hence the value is 28.2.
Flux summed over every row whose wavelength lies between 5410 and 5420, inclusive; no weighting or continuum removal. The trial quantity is 150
